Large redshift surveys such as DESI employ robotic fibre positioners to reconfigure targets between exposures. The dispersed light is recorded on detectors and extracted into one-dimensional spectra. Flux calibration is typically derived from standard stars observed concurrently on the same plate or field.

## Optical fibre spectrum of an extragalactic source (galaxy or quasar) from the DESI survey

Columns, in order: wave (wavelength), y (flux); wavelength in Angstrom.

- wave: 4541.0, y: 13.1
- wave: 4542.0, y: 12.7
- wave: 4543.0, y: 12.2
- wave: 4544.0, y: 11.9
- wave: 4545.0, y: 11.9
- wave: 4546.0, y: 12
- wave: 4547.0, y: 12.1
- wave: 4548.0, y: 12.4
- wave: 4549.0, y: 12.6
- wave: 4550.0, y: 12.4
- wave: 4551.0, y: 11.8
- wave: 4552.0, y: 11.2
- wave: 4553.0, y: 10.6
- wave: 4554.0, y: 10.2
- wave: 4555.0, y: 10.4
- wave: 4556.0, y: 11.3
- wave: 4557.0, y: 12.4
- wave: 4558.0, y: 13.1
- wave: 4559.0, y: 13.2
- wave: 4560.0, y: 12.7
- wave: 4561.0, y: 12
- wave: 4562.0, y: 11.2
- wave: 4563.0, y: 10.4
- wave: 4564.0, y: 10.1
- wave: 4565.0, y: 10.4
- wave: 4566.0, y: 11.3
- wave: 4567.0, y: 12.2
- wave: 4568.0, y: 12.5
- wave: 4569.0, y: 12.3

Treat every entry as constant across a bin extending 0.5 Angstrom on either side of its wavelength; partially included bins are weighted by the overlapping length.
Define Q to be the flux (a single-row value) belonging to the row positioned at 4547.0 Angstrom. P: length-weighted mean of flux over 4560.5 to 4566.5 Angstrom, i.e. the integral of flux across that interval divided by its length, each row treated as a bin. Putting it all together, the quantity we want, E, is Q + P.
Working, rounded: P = 10.9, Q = 12.1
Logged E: 23.0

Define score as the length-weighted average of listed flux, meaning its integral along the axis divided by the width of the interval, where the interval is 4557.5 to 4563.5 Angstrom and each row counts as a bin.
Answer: 12.1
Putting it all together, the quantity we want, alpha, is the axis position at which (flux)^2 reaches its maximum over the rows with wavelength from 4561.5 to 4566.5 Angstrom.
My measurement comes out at 4566.0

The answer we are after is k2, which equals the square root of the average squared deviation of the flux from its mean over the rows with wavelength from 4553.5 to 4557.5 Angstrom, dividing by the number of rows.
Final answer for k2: 0.9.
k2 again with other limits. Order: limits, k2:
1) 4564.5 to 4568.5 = 0.8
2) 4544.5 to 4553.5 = 0.6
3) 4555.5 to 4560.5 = 0.7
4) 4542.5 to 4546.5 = 0.1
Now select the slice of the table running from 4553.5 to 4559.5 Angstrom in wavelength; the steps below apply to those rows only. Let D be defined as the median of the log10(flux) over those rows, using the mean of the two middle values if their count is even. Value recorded 1.073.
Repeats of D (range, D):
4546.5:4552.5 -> 1.088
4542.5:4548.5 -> 1.081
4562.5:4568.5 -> 1.035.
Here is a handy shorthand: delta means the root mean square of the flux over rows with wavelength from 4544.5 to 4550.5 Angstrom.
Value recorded 12.2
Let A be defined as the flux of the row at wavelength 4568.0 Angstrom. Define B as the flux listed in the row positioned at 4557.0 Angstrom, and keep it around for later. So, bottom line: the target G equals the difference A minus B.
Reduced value 0.1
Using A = 12.5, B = 12.4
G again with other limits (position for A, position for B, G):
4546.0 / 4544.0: 0.1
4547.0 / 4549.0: -0.5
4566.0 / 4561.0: -0.7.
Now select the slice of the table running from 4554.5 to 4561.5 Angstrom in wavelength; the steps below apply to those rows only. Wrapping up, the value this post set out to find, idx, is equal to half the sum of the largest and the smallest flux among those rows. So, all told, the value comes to 11.8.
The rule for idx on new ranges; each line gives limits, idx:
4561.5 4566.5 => 10.7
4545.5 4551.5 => 12.2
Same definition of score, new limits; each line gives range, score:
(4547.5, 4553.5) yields 11.8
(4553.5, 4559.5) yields 11.8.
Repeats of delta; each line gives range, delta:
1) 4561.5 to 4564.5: 10.6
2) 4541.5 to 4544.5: 12.3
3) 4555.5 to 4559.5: 12.5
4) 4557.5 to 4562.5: 12.5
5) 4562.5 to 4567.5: 10.9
